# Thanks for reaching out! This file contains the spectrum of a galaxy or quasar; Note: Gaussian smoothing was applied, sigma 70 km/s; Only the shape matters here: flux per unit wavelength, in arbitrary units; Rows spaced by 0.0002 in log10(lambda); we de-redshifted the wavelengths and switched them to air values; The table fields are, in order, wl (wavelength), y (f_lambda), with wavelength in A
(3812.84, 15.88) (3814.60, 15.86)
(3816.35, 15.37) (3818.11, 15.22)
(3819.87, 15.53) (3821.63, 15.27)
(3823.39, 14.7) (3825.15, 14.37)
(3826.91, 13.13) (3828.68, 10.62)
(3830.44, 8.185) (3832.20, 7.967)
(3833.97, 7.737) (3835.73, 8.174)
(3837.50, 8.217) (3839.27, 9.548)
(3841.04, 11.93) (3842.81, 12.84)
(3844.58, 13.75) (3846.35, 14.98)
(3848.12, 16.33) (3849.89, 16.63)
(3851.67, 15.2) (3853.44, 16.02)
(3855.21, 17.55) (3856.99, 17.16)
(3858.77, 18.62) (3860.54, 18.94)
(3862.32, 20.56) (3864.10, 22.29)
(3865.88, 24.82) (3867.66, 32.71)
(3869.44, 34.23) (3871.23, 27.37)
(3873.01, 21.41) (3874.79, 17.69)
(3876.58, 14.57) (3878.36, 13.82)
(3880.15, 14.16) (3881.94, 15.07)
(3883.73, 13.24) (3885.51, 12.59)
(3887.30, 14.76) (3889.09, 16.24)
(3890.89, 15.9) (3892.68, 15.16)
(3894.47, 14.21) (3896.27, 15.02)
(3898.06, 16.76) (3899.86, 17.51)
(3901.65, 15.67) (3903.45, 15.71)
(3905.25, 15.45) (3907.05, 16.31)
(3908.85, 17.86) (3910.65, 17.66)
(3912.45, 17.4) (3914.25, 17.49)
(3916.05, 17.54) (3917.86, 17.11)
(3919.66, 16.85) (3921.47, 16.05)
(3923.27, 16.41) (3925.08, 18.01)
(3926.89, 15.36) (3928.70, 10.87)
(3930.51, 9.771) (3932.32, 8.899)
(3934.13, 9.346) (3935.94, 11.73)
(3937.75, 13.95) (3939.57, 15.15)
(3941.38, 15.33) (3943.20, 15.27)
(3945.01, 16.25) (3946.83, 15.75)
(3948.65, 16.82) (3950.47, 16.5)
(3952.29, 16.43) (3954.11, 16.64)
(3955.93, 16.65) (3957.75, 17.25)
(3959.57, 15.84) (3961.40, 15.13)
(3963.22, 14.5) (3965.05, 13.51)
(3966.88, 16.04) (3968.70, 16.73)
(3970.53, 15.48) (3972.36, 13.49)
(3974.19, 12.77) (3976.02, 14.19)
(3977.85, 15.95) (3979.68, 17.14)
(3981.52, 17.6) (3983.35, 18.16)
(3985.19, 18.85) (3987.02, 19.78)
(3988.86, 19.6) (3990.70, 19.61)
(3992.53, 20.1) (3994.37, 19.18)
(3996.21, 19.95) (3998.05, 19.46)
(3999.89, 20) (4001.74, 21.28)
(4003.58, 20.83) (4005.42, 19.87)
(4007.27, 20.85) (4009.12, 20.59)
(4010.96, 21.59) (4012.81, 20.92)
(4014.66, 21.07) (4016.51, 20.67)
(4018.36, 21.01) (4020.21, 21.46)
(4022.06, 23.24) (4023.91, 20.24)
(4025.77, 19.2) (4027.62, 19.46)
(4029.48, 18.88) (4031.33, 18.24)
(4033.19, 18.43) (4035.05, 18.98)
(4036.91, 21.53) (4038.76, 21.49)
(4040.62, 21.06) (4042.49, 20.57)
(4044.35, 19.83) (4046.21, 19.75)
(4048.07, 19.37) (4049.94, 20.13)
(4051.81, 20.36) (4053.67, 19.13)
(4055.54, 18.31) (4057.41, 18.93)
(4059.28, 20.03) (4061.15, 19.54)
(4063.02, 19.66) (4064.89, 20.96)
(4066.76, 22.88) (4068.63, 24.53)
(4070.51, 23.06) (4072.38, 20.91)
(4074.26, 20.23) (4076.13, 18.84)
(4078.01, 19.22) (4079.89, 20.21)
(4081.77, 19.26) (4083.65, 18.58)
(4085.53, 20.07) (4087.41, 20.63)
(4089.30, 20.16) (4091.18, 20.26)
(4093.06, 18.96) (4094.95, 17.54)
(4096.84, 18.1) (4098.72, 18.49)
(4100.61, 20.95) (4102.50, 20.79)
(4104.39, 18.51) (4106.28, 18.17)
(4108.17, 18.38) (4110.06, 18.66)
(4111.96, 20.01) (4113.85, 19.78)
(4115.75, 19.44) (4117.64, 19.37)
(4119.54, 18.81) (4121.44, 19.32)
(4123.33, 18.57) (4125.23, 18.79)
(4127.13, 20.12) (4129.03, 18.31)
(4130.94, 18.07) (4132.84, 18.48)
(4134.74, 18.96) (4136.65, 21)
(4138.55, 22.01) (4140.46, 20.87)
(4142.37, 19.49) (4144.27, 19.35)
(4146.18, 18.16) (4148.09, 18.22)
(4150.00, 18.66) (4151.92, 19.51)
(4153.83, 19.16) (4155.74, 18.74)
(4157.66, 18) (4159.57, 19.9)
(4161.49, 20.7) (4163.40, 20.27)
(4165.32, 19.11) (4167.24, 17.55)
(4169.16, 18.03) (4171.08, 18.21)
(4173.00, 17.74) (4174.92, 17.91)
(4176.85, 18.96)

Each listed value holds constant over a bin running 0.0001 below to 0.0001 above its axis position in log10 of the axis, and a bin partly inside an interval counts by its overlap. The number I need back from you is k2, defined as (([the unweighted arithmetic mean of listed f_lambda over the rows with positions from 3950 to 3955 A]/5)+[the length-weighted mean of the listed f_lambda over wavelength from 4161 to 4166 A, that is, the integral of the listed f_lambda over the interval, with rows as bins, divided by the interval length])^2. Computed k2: 545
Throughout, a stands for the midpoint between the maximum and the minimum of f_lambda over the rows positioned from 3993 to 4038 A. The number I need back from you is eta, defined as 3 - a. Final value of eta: -17.7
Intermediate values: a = 20.7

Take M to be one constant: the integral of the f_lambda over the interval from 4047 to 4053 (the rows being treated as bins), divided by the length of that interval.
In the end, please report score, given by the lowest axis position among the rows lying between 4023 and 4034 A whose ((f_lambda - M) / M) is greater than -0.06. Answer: 4023.91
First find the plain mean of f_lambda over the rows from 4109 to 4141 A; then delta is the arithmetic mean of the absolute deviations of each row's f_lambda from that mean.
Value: 0.8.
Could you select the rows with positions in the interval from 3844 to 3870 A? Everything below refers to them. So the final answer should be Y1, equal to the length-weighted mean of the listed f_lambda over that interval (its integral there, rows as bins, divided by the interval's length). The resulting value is 19.9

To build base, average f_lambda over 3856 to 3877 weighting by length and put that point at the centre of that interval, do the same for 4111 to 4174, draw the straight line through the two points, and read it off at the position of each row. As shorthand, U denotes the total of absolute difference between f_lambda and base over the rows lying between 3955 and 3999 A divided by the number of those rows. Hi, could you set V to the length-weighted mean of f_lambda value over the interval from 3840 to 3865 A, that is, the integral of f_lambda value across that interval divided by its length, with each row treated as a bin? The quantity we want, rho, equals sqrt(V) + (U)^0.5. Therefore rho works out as 6.2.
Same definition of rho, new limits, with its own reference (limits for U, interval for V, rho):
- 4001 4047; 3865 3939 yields 5.0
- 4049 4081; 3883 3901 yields 5.0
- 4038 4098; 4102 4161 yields 5.4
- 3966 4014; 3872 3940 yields 5.6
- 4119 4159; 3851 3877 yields 5.5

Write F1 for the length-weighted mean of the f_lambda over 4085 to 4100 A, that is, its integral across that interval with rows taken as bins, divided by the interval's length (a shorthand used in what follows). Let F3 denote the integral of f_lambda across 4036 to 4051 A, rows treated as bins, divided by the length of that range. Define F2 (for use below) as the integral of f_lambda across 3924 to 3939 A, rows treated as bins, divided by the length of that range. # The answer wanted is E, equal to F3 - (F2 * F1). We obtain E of -218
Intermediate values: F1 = 19.3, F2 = 12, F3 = 20.5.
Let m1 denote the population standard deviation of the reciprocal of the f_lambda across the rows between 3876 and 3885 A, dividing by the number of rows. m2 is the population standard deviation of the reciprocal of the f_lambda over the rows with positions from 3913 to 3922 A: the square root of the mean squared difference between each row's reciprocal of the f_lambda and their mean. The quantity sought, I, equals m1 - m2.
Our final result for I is 0.0012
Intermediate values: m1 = 0.0031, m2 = 0.0019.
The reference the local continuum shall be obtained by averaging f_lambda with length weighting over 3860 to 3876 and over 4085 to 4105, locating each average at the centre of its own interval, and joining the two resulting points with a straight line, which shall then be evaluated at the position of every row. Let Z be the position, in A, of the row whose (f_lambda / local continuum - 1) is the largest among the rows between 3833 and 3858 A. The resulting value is 3855.21 A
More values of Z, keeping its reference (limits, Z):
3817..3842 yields 3819.87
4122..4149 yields 4138.55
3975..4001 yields 3999.89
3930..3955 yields 3948.65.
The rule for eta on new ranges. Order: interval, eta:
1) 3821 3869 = -17.2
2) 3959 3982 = -12.2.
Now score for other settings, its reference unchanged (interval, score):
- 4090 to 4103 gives 4091.18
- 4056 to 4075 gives 4057.41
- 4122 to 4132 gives 4125.23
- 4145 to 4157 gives 4151.92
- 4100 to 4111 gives 4100.61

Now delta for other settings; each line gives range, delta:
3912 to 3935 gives 3.1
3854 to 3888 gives 4.9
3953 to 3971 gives 0.9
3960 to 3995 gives 2.1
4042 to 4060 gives 0.6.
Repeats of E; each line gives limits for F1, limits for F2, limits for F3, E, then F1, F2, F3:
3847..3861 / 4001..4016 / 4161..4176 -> -336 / 17.0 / 21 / 18.6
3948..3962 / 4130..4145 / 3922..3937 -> -313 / 16.4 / 20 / 12.7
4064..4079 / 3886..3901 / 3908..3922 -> -316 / 21.3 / 16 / 17.3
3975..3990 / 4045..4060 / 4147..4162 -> -325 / 17.6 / 19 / 19.0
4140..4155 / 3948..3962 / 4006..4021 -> -293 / 19.1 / 16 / 21.0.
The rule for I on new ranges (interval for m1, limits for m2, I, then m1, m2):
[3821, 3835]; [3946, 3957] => 0.0248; 0.0261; 0.0013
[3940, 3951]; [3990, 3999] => 0.0014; 0.0023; 0.0009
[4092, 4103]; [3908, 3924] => 0.0015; 0.0035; 0.0020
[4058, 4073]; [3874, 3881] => -0.0026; 0.0036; 0.0062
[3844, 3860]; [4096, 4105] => 0.0022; 0.0054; 0.0032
